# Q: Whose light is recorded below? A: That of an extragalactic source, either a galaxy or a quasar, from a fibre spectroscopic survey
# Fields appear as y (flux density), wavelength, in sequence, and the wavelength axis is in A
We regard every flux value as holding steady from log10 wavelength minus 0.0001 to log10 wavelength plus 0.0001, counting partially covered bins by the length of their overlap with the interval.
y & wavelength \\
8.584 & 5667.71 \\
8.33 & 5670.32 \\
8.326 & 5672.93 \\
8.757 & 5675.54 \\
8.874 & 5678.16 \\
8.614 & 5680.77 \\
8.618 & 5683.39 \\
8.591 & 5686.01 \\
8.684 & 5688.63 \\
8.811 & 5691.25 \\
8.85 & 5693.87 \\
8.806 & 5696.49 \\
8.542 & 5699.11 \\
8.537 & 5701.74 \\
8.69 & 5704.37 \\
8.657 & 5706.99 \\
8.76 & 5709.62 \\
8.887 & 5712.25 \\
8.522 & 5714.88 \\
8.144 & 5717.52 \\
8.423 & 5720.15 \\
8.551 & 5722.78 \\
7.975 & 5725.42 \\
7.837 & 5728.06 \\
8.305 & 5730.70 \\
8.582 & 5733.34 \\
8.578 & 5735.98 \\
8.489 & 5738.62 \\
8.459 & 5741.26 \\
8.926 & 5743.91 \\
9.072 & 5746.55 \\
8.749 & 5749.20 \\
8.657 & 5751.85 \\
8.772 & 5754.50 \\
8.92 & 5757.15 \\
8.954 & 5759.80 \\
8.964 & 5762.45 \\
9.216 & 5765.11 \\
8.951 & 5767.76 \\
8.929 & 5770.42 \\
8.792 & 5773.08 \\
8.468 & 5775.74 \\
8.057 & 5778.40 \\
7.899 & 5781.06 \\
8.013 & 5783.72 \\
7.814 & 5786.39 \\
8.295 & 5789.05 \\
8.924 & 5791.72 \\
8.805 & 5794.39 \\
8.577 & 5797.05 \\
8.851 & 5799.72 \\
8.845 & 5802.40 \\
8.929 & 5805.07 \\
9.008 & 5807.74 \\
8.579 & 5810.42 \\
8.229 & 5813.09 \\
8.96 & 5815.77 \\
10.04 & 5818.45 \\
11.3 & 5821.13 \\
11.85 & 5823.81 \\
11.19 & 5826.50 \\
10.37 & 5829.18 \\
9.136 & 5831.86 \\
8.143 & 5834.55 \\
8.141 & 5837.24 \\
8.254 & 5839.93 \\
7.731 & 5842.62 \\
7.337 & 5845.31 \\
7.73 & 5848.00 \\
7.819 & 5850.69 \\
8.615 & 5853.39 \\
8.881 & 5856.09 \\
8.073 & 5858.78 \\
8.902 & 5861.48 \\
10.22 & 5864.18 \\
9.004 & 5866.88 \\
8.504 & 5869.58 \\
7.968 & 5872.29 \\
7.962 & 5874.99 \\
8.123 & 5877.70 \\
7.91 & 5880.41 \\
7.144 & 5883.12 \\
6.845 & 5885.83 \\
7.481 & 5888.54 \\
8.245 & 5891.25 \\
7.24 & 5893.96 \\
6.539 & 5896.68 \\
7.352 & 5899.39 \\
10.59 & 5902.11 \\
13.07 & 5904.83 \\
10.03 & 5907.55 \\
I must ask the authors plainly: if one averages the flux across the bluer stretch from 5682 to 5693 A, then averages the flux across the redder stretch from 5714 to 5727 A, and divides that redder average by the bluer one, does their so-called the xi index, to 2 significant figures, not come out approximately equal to 0.96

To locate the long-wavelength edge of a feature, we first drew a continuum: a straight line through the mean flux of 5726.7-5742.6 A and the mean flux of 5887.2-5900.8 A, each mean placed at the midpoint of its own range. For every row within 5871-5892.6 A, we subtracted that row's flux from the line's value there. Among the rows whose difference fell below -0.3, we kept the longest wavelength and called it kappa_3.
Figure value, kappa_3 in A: 5891.25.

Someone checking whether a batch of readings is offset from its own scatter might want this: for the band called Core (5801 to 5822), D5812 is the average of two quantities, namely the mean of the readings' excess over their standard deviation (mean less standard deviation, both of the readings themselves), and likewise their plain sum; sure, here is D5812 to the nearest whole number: 41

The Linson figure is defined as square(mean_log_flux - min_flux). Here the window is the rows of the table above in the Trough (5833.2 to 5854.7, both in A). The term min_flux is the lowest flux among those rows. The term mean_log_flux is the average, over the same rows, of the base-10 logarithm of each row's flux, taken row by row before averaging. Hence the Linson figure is 41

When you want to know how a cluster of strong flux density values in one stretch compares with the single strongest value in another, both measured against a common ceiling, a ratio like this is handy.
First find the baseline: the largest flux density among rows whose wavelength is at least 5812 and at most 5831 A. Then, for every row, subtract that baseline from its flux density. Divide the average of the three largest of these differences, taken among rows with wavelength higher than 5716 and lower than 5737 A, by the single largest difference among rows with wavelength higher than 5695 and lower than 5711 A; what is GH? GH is 1.1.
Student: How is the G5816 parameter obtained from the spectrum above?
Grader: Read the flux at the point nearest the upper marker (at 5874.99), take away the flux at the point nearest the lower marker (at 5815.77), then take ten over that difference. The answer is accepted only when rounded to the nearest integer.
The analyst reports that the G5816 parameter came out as -10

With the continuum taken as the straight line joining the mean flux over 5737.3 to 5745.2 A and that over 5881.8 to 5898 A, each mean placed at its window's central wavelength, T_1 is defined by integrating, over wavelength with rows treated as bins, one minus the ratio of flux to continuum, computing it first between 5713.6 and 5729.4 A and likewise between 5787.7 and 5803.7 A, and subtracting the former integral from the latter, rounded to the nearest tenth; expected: -2.2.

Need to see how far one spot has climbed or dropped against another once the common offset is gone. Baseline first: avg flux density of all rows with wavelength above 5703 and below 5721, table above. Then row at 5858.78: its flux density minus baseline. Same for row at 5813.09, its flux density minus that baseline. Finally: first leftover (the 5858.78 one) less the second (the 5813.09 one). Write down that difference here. -0.2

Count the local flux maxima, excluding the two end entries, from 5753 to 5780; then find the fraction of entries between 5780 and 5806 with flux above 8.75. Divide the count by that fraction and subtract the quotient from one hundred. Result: 98.0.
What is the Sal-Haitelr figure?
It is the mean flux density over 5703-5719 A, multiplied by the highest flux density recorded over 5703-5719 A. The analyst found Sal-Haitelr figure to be 76.5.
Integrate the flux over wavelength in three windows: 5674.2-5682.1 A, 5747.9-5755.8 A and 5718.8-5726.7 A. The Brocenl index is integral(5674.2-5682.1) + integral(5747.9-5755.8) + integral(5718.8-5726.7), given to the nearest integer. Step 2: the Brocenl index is 204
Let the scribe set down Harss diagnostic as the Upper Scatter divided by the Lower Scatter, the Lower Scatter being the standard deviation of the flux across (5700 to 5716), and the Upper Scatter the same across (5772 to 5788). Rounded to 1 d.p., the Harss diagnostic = 2.7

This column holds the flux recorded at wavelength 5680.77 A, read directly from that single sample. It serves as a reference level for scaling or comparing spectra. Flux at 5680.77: 8.614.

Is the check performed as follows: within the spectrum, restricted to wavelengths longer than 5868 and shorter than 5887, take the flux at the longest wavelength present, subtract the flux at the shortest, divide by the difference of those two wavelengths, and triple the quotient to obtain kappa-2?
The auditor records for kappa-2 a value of -0.31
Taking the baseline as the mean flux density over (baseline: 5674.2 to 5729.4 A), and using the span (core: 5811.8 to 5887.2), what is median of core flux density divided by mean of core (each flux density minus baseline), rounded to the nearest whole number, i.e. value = 55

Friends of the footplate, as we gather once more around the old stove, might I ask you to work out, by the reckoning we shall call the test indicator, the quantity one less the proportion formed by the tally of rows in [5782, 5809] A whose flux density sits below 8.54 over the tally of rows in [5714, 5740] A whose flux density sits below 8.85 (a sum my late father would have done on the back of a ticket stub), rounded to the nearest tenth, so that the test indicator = 0.7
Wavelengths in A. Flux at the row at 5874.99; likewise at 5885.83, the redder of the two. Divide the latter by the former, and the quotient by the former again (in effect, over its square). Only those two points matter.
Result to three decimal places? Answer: 0.108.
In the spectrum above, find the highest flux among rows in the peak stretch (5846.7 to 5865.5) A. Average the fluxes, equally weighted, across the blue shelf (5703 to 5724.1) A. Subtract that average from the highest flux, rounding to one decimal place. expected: 1.6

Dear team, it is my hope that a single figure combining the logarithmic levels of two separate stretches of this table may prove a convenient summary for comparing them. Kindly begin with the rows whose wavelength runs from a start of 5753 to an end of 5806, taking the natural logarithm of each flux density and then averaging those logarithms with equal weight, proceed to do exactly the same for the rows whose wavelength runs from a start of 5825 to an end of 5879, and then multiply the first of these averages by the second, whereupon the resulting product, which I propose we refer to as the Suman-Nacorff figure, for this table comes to 4.63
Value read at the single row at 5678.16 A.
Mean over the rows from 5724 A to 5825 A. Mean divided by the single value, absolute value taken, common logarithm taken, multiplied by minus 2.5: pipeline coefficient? 0.009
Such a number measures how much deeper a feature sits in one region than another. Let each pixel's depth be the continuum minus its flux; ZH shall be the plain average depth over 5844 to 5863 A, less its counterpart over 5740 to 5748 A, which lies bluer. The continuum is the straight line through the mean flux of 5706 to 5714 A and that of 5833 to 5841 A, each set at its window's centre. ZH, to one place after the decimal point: 0.1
